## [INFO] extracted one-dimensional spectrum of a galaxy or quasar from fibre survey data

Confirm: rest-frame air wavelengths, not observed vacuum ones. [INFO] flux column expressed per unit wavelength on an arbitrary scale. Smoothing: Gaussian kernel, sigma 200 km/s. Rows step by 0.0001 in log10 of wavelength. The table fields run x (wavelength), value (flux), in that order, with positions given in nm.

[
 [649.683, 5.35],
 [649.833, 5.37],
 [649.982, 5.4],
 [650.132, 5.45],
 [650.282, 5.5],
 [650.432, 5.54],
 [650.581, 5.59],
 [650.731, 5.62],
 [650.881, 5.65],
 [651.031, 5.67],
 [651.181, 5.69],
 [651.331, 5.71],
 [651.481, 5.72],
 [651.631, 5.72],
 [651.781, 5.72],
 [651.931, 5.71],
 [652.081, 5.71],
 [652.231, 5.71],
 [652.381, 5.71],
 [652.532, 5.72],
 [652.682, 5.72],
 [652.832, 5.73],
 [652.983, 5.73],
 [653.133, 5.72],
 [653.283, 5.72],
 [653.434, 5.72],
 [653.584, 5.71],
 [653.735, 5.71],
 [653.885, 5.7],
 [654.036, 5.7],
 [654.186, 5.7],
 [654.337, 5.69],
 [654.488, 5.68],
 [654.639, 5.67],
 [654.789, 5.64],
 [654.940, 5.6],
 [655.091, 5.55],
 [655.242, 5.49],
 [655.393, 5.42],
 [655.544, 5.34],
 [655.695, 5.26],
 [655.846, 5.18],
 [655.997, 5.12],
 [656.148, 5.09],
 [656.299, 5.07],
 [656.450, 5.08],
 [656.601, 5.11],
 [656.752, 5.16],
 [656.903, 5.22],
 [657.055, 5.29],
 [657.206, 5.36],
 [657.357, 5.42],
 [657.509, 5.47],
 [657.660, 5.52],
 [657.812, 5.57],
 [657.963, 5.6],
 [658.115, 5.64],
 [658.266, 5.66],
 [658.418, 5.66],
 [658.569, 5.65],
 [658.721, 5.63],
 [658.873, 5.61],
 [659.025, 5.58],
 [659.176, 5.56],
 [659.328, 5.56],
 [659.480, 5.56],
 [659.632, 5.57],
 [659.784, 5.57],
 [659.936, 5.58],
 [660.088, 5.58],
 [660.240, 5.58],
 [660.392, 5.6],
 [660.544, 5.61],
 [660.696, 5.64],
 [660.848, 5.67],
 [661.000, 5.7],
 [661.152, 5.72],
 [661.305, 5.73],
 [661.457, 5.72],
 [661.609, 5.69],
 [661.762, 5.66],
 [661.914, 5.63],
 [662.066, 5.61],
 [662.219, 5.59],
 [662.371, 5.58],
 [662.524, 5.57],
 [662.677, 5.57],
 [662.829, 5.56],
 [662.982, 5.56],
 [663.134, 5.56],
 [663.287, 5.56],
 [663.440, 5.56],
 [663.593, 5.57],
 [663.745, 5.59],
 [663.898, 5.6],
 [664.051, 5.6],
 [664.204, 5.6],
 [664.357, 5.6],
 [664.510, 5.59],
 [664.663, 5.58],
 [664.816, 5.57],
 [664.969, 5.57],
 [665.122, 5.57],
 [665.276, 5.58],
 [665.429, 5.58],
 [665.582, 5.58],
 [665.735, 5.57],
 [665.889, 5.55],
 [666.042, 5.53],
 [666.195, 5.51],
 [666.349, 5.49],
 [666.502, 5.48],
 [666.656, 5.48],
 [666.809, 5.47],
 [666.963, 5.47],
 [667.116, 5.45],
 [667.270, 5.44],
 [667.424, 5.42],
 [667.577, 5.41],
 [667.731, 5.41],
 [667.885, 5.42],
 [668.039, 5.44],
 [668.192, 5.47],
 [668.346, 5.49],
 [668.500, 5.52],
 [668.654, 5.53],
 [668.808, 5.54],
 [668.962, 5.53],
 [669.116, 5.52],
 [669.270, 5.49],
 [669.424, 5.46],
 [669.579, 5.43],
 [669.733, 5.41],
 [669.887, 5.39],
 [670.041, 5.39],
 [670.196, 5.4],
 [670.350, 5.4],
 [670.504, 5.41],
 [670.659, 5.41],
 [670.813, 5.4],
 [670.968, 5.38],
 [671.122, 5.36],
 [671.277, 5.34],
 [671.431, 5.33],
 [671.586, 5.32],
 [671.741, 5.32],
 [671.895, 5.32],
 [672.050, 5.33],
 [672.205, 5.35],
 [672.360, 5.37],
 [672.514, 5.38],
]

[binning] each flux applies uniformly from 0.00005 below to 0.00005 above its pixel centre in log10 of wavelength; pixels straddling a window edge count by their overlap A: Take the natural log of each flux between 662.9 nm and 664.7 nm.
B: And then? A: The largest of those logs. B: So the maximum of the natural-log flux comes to 1.723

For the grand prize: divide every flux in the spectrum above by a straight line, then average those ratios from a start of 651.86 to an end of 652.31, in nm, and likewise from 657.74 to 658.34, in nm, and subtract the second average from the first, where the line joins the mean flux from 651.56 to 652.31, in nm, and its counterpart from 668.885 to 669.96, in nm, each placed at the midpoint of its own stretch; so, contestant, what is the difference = 0.001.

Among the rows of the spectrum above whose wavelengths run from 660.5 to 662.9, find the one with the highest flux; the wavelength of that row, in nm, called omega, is 661.305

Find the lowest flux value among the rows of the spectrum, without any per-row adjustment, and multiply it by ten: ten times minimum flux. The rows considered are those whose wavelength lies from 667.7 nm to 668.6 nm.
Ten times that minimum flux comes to 54.1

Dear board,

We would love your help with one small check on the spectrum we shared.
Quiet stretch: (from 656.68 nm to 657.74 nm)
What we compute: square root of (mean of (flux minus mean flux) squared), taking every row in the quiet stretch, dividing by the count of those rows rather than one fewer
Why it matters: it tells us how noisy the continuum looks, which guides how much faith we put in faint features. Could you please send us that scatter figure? 0.12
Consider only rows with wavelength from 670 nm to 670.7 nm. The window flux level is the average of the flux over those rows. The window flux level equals 5.40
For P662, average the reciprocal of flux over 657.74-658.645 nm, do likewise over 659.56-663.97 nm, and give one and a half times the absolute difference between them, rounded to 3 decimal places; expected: 0.001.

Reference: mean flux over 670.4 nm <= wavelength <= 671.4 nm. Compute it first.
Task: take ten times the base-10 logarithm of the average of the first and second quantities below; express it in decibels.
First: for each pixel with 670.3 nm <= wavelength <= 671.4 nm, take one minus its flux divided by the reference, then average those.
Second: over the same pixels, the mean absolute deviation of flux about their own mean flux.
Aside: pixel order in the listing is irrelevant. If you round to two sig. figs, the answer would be -20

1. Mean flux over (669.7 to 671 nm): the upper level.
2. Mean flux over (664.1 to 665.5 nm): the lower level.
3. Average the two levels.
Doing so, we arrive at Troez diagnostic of 5.49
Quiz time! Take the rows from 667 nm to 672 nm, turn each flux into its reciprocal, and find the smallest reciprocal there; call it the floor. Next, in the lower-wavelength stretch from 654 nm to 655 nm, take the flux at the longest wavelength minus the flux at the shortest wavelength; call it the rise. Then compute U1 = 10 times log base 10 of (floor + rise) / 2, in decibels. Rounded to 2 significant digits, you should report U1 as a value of -14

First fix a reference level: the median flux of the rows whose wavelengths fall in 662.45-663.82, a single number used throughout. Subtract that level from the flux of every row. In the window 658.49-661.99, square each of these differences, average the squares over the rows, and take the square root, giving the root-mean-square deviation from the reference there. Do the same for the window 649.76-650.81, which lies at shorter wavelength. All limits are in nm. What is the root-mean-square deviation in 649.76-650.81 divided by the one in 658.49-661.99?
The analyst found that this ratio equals 1.3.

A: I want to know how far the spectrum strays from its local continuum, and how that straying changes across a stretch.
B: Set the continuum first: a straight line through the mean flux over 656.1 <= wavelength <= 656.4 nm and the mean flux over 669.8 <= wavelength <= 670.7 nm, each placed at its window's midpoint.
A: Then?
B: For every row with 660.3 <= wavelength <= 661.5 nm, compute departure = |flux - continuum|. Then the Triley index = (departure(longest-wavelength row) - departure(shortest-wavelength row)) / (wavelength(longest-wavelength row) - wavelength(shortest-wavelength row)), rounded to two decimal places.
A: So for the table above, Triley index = 0.09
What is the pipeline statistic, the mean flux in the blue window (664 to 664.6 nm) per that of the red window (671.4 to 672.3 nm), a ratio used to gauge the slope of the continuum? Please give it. 1.051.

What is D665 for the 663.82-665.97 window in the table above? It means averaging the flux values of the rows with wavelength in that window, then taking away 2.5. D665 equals 3.08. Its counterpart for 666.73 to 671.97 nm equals 2.93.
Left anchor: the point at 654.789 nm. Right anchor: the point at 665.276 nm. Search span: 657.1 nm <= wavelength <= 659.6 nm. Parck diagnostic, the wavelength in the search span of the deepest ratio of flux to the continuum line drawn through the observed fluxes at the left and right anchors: 657.206 nm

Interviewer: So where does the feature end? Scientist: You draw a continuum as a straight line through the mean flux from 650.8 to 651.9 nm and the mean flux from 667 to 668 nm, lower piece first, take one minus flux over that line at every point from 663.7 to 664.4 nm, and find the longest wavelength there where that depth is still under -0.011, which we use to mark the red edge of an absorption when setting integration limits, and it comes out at 664.357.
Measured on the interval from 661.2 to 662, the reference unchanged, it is 661.914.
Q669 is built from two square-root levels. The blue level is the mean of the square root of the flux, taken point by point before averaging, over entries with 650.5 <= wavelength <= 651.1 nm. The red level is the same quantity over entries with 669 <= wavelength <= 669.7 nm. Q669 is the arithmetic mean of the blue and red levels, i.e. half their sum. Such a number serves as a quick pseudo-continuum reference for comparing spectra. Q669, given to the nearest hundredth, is 2.36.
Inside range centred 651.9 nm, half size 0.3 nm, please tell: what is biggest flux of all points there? 5.72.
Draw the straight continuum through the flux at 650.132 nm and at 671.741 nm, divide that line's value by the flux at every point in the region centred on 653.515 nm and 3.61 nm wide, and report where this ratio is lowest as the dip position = 652.983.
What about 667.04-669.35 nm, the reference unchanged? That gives 668.808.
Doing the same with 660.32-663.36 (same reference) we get 661.305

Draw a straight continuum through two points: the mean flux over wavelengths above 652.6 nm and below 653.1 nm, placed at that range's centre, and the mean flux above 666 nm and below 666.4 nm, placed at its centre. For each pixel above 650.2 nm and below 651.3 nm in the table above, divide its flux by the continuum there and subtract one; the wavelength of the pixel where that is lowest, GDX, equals 650.282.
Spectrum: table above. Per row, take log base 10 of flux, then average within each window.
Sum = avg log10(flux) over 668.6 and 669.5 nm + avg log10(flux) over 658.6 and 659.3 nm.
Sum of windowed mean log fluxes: 1.49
